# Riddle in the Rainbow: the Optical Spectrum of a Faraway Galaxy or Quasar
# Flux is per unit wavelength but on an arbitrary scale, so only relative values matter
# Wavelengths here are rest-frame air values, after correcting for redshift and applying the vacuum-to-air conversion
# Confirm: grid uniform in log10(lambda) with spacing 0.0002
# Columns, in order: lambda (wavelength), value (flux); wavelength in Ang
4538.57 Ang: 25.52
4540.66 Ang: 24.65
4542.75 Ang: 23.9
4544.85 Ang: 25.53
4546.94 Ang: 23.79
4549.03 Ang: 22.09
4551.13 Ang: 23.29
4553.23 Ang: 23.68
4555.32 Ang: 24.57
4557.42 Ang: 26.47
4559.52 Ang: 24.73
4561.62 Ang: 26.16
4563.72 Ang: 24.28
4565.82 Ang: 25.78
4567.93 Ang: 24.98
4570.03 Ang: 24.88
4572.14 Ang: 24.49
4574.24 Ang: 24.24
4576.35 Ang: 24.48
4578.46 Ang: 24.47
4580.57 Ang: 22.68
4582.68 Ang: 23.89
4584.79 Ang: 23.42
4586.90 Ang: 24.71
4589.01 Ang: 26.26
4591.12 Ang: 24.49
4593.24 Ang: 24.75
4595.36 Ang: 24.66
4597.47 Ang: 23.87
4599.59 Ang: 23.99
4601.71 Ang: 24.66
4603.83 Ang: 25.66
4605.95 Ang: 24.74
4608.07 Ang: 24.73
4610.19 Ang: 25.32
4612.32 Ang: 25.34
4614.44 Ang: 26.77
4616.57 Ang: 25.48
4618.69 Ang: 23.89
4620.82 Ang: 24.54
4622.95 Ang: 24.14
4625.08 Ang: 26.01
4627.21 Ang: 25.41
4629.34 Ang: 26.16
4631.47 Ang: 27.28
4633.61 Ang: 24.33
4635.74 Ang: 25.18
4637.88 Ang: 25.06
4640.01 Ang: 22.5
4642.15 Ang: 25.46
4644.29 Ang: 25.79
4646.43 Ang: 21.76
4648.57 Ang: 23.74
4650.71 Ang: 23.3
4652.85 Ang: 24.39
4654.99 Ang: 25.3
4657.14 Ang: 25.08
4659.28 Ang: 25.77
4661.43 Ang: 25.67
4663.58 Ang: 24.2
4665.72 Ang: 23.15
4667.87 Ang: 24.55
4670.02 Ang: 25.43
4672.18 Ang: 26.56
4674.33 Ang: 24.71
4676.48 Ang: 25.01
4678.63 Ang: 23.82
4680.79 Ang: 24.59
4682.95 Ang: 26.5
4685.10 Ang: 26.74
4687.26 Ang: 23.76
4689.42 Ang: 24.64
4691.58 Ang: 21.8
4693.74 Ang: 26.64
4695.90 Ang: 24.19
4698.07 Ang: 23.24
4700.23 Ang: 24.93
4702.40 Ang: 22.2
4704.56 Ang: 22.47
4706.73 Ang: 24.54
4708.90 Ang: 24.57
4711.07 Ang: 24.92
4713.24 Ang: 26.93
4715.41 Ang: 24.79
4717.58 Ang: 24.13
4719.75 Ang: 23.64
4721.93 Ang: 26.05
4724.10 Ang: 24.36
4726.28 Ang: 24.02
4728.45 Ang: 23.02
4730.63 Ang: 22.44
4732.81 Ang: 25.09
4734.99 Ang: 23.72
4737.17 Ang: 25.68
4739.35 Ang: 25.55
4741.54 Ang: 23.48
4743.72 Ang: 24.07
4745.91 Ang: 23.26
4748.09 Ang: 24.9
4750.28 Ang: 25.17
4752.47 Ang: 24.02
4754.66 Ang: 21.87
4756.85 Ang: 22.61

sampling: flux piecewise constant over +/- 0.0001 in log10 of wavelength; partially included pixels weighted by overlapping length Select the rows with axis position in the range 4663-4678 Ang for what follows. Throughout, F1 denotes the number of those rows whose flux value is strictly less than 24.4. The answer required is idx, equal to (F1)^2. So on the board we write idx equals 4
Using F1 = 2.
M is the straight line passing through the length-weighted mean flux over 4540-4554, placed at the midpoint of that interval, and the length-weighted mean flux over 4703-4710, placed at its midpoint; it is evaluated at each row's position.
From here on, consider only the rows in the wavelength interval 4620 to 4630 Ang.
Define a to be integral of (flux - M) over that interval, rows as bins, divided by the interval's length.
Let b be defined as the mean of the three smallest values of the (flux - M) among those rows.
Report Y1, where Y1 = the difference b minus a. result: -0.54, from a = 1.4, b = 0.9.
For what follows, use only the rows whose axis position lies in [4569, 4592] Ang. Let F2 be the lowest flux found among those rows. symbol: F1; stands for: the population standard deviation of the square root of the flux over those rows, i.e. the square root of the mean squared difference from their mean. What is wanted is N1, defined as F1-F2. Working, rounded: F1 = 0.086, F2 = 22.68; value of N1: -22.6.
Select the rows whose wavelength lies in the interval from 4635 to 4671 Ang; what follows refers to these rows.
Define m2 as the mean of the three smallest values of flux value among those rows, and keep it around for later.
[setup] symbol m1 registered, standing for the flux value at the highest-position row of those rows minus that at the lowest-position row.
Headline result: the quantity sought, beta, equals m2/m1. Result 90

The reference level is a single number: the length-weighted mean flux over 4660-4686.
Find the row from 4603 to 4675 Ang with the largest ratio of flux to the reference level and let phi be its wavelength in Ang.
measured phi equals 4631.47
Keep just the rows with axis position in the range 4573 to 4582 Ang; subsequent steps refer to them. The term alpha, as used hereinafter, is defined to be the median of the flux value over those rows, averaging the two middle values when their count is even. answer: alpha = 24.4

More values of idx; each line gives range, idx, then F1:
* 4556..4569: 1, 1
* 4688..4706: 25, 5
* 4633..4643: 4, 2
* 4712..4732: 36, 6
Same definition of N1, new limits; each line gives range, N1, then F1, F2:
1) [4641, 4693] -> -21.6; 0.131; 21.76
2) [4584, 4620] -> -23.3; 0.084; 23.42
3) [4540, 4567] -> -22.0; 0.120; 22.09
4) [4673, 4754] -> -21.7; 0.125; 21.8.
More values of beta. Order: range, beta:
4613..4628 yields -18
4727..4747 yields 95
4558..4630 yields 16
